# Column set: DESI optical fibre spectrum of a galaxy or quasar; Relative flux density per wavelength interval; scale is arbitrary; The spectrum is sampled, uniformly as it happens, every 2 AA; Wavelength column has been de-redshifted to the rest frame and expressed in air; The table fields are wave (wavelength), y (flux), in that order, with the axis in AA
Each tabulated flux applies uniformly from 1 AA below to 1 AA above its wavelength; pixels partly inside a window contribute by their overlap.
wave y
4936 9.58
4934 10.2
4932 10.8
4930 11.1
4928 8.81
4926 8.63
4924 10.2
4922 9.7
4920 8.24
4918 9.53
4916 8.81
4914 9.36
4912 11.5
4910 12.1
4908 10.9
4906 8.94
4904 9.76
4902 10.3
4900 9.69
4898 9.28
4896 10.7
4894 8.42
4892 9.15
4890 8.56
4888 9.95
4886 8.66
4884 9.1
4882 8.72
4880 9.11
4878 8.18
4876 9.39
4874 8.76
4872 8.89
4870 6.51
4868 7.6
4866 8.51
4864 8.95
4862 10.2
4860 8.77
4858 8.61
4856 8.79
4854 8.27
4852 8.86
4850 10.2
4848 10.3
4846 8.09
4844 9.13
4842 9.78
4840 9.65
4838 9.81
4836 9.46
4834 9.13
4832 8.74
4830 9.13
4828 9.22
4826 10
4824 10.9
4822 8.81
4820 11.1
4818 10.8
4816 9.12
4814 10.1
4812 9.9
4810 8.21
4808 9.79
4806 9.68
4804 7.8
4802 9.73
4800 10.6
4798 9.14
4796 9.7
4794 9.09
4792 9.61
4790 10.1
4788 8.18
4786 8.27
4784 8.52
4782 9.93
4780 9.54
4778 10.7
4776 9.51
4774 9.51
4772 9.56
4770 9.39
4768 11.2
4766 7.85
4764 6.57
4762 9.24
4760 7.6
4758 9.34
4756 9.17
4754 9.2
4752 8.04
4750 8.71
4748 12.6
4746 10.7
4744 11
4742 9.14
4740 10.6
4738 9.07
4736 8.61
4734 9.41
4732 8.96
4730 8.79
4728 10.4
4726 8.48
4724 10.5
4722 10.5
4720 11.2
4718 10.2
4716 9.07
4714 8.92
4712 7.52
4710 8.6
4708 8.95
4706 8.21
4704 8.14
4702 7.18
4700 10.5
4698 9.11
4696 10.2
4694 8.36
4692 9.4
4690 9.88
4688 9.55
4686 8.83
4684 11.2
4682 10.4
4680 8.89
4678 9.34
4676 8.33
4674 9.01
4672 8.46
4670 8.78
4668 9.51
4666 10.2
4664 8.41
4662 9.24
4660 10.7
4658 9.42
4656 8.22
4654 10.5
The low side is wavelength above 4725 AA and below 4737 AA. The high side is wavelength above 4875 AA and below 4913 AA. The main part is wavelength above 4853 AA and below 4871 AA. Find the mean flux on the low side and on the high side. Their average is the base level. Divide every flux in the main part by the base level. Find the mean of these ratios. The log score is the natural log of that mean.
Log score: -0.10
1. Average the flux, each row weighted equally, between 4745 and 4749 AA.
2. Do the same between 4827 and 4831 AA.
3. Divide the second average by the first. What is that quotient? 0.79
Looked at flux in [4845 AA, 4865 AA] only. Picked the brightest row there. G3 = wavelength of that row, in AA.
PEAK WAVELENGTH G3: 4848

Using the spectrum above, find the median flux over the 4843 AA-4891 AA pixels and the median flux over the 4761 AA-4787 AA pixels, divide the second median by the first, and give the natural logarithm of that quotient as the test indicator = 0.08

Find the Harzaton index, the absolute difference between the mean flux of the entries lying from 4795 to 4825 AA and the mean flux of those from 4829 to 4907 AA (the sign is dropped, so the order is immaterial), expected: 0.61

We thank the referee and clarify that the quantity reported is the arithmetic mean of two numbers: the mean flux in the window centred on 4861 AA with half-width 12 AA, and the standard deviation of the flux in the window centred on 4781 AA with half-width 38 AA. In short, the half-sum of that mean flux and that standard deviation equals 4.91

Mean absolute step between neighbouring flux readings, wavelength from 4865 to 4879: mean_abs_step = 1.06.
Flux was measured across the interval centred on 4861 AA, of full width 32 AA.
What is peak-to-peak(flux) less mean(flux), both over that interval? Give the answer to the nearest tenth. -5.0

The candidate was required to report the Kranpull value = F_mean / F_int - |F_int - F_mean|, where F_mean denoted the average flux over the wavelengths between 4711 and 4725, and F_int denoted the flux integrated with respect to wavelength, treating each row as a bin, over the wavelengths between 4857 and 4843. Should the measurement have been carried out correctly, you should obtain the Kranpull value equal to -118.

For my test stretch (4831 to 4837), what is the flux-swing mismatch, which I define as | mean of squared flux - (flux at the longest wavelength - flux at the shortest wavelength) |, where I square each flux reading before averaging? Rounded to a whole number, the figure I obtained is 82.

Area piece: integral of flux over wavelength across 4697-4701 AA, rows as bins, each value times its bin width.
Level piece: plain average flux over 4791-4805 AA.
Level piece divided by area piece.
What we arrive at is 0.24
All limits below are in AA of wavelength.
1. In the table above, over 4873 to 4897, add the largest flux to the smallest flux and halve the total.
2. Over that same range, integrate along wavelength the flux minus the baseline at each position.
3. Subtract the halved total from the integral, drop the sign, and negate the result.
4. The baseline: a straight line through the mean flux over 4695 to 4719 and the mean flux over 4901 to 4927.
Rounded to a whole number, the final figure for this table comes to -25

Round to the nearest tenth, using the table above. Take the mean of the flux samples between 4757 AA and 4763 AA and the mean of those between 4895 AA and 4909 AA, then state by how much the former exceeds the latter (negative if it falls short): -1.2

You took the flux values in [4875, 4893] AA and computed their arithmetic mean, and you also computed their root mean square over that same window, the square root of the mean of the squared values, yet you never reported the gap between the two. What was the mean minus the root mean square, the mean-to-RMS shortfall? -0.013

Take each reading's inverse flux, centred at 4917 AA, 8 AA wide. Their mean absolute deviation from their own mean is 0.0058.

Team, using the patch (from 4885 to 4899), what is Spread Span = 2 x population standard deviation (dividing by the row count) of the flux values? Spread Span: 1.5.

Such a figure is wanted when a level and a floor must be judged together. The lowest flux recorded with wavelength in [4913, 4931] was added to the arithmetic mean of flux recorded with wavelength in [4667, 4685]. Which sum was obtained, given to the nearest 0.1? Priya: 17.6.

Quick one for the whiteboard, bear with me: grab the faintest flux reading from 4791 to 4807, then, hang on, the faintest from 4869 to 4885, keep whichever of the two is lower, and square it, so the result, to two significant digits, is 42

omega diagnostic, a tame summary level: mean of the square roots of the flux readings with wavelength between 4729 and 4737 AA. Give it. 2.99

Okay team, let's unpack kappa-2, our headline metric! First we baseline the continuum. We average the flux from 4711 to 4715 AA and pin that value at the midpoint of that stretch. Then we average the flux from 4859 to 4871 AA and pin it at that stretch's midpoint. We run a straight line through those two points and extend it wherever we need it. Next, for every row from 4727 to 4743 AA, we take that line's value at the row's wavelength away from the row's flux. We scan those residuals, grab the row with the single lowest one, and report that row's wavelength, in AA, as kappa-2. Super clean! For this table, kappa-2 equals 4736 AA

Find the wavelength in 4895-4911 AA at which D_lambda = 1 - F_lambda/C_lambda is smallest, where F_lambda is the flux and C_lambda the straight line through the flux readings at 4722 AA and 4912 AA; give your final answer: 4910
